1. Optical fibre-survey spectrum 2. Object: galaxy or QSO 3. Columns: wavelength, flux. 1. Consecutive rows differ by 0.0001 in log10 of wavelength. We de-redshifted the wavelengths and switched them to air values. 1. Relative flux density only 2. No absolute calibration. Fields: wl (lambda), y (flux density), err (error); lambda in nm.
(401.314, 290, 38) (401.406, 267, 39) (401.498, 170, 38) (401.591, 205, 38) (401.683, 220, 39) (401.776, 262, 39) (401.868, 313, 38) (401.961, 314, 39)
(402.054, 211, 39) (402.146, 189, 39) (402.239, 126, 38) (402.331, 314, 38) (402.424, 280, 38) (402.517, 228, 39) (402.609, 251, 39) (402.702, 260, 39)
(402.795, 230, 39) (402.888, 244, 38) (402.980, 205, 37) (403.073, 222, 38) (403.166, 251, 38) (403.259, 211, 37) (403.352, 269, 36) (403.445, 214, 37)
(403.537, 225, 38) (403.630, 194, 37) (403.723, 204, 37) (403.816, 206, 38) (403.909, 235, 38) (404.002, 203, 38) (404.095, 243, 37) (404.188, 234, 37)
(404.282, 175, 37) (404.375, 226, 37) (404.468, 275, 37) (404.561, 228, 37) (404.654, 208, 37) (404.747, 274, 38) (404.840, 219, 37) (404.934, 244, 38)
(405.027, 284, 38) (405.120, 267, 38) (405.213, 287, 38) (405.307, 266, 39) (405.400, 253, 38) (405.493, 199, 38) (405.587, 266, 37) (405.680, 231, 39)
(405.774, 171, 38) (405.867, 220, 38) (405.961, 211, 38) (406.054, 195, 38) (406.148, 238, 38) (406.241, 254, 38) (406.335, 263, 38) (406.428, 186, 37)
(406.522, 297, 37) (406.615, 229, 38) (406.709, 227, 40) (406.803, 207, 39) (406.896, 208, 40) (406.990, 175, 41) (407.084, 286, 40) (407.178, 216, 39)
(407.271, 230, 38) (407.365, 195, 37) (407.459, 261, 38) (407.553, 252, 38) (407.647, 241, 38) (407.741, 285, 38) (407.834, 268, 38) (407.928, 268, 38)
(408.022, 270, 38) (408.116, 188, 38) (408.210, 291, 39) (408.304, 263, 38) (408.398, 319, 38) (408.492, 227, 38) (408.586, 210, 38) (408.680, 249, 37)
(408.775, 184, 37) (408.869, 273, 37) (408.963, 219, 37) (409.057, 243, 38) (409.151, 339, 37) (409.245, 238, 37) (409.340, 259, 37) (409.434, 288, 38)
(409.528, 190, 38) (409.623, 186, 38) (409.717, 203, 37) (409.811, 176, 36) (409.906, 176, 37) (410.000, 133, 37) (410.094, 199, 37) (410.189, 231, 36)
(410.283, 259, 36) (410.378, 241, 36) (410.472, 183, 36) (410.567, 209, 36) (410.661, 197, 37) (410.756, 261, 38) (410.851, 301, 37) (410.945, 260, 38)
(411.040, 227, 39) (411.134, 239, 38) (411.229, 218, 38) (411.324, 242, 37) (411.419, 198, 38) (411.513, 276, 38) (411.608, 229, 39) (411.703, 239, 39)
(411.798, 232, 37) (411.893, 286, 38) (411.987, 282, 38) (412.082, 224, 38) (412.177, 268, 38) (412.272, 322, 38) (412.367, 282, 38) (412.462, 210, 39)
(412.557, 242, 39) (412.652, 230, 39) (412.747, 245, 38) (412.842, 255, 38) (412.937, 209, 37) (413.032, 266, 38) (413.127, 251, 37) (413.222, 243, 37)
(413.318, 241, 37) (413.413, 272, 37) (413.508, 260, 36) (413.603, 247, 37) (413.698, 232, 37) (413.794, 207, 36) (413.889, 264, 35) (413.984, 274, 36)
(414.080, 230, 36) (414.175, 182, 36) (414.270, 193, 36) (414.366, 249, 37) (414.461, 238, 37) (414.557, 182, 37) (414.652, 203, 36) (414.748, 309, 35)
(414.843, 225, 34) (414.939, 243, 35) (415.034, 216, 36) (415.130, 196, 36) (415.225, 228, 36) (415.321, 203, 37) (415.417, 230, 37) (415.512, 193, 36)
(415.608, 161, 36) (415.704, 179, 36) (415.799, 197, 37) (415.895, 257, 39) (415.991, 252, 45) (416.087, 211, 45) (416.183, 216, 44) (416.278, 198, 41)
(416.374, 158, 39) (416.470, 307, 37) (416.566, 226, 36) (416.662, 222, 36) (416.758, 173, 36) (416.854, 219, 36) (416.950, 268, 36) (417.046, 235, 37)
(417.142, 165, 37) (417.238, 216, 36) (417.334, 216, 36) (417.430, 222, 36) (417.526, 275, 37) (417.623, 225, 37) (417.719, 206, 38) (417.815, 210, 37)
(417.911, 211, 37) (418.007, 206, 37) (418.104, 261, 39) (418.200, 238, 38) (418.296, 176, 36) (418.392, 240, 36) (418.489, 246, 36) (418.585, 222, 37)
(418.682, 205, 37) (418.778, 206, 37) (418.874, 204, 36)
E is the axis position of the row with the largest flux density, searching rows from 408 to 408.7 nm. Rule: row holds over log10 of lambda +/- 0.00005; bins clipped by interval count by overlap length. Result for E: 408.398 nm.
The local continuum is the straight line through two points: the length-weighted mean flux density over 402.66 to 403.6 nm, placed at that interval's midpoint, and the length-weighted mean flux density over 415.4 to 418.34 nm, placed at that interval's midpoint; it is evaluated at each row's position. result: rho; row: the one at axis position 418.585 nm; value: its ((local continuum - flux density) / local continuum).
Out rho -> -0.03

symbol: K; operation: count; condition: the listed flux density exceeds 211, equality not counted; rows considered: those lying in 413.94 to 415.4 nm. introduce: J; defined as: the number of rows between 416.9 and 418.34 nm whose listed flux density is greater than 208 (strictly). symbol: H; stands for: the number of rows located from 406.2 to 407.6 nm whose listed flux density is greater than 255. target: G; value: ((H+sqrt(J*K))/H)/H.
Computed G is 0.9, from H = 4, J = 11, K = 9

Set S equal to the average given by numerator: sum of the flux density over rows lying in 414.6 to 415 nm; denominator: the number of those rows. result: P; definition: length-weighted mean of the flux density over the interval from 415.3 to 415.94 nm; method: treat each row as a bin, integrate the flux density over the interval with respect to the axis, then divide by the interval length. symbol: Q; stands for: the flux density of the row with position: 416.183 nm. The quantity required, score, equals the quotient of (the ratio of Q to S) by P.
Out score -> 0.0044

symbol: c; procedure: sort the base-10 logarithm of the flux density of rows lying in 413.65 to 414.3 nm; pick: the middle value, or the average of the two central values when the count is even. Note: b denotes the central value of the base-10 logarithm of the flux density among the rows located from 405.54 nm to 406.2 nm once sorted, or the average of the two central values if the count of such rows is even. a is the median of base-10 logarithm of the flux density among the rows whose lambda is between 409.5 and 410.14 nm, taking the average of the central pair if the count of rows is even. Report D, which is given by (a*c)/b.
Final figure 2.29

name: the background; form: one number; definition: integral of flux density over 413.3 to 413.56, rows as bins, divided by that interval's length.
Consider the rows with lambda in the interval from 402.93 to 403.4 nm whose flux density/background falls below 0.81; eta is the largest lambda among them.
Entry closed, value 402.980 nm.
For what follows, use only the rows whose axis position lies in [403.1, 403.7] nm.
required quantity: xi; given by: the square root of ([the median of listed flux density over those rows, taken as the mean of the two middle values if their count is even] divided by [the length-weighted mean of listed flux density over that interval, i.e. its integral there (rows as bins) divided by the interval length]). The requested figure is 0.98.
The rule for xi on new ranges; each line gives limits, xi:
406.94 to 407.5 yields 0.99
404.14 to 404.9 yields 0.99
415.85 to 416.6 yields 0.98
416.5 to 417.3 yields 1.01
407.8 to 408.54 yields 1.01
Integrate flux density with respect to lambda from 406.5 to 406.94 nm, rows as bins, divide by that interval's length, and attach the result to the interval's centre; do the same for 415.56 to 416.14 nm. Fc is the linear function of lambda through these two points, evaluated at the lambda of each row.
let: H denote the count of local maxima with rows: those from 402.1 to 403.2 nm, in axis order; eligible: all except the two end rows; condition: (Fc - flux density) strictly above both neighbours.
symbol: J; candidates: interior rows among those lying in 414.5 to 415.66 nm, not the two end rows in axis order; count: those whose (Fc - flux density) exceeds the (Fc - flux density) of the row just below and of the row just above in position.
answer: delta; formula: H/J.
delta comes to 1.33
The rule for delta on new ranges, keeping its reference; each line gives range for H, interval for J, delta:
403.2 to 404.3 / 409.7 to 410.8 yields 0.75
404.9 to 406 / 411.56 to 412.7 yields 1.00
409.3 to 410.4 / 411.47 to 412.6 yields 0.75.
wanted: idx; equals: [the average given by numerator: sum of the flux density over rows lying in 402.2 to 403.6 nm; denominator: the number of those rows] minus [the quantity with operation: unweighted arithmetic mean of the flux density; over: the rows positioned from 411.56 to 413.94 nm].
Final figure -14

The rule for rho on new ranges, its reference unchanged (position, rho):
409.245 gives -0.06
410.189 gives -0.03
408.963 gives 0.03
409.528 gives 0.16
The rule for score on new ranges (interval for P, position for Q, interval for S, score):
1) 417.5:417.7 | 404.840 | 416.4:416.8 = 0.0039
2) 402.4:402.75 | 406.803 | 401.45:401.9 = 0.0035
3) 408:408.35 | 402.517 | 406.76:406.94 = 0.0044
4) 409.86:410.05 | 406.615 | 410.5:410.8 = 0.0066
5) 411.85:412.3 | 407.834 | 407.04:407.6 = 0.0041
